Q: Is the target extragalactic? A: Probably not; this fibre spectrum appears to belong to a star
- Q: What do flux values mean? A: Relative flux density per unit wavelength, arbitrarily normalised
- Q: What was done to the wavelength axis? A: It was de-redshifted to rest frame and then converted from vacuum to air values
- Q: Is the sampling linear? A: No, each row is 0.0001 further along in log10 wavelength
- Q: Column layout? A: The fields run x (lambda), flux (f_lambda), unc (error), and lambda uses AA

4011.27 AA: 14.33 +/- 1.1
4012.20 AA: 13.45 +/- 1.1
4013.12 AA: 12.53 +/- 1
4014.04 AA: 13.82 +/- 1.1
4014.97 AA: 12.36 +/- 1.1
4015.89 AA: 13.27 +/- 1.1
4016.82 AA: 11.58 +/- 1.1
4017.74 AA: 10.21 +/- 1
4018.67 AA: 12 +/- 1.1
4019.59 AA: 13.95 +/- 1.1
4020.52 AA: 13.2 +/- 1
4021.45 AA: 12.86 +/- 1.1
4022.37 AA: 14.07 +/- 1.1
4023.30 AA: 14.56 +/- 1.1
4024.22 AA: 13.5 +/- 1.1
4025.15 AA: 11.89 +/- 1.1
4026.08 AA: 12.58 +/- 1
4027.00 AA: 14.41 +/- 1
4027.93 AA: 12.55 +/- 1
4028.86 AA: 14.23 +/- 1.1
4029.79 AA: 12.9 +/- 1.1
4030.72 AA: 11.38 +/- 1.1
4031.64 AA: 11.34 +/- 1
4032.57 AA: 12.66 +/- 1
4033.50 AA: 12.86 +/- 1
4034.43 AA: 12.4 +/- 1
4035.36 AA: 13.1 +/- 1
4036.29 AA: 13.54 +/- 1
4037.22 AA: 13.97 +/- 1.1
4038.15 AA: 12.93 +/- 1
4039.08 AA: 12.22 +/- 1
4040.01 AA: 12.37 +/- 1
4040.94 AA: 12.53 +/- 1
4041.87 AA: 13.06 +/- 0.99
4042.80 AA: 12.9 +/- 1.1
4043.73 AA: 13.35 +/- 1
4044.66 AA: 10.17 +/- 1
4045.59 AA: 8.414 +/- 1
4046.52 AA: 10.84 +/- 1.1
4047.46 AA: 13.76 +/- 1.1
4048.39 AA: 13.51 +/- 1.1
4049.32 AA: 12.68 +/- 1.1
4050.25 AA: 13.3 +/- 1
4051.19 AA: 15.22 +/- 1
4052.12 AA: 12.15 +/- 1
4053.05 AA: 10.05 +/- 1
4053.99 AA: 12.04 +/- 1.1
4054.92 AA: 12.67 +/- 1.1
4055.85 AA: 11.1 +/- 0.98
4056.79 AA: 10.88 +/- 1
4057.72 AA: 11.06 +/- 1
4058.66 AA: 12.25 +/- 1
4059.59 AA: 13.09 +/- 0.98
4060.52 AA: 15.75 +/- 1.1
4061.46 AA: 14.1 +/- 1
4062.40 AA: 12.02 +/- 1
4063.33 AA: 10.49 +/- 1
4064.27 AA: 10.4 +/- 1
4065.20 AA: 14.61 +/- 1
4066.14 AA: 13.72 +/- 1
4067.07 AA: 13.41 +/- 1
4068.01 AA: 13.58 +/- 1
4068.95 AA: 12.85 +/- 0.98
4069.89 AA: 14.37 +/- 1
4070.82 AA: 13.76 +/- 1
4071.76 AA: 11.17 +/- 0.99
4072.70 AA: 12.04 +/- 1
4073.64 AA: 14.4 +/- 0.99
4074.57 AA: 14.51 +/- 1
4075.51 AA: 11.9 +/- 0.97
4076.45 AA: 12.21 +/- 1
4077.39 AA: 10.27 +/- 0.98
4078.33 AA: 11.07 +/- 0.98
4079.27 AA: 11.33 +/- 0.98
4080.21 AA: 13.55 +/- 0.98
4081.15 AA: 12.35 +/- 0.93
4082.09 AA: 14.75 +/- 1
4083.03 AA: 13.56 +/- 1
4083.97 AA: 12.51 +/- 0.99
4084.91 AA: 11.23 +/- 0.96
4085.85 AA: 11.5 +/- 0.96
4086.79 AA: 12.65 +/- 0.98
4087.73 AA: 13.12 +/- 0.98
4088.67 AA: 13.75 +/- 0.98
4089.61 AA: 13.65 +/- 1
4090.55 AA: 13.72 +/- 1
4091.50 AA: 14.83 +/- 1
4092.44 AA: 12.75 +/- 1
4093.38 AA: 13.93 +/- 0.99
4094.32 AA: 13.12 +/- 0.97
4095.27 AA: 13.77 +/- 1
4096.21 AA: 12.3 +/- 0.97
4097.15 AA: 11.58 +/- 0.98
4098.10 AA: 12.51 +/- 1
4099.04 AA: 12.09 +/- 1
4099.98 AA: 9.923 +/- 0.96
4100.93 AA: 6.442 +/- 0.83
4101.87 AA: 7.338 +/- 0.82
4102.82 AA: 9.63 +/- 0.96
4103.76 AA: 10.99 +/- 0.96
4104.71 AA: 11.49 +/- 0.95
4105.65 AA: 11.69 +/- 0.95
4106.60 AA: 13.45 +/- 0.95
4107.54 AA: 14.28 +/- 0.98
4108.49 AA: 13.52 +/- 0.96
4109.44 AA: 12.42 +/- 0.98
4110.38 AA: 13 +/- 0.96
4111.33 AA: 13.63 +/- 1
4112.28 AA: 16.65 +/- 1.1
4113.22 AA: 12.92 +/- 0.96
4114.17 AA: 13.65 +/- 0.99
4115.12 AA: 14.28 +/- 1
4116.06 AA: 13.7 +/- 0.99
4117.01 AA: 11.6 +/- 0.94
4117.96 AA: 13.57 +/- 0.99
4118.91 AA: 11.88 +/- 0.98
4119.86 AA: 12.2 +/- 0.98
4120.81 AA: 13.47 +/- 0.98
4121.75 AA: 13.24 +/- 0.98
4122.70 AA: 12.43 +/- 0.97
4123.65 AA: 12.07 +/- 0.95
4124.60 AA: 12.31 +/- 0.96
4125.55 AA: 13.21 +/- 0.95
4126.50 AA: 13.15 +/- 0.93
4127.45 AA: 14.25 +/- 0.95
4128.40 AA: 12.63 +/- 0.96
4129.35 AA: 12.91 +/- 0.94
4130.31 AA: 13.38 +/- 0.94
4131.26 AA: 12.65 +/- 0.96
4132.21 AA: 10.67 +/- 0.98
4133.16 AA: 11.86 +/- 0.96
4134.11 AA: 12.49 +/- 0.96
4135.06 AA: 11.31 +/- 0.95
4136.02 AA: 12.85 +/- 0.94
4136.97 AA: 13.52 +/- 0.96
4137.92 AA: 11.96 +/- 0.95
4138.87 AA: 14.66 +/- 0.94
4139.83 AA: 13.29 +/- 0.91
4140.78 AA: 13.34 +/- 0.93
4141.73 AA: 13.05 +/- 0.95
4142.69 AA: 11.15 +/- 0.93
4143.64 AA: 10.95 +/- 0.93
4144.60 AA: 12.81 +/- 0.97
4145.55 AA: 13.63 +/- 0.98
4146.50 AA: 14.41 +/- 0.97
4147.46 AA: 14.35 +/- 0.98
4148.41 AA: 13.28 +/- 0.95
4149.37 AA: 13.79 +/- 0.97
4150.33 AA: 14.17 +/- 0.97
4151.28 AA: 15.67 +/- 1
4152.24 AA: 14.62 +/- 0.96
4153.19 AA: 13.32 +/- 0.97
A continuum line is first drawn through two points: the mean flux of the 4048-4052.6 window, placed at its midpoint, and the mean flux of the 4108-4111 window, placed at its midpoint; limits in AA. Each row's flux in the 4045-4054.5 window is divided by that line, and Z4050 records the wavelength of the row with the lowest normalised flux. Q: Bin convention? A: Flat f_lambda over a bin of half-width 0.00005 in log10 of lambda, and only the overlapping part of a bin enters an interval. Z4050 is 4045.59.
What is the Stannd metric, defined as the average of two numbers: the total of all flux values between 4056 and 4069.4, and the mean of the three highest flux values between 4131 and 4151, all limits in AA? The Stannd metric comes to 96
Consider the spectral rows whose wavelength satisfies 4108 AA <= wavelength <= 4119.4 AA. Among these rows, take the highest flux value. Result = 16.65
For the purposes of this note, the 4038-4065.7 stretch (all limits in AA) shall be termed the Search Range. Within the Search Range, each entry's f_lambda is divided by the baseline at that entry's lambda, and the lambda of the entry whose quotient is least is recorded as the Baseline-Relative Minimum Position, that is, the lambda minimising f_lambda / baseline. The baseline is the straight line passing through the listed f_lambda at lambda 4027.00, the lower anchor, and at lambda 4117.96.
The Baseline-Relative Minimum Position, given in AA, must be 4045.59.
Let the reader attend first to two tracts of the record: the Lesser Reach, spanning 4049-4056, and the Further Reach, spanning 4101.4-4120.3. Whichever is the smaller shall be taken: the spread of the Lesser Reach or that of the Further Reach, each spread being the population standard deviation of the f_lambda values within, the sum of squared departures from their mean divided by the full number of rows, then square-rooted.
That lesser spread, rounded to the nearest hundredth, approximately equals 1.43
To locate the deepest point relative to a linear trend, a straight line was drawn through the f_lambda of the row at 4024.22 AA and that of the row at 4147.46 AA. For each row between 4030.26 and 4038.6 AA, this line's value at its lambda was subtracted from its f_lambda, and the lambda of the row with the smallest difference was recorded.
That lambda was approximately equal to 4031.64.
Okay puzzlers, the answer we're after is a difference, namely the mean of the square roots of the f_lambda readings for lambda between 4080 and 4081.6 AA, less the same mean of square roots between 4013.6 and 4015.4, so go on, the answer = -0.02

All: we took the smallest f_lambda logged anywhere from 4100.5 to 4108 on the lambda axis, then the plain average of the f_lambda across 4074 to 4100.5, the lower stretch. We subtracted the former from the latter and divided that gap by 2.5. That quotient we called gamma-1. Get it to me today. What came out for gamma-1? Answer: 2.5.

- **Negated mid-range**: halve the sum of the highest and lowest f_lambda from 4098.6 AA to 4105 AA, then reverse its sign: -9.3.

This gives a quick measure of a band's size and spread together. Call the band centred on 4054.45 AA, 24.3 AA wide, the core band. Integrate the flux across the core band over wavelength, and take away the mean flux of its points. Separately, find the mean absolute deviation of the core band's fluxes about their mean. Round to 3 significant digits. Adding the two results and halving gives 144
